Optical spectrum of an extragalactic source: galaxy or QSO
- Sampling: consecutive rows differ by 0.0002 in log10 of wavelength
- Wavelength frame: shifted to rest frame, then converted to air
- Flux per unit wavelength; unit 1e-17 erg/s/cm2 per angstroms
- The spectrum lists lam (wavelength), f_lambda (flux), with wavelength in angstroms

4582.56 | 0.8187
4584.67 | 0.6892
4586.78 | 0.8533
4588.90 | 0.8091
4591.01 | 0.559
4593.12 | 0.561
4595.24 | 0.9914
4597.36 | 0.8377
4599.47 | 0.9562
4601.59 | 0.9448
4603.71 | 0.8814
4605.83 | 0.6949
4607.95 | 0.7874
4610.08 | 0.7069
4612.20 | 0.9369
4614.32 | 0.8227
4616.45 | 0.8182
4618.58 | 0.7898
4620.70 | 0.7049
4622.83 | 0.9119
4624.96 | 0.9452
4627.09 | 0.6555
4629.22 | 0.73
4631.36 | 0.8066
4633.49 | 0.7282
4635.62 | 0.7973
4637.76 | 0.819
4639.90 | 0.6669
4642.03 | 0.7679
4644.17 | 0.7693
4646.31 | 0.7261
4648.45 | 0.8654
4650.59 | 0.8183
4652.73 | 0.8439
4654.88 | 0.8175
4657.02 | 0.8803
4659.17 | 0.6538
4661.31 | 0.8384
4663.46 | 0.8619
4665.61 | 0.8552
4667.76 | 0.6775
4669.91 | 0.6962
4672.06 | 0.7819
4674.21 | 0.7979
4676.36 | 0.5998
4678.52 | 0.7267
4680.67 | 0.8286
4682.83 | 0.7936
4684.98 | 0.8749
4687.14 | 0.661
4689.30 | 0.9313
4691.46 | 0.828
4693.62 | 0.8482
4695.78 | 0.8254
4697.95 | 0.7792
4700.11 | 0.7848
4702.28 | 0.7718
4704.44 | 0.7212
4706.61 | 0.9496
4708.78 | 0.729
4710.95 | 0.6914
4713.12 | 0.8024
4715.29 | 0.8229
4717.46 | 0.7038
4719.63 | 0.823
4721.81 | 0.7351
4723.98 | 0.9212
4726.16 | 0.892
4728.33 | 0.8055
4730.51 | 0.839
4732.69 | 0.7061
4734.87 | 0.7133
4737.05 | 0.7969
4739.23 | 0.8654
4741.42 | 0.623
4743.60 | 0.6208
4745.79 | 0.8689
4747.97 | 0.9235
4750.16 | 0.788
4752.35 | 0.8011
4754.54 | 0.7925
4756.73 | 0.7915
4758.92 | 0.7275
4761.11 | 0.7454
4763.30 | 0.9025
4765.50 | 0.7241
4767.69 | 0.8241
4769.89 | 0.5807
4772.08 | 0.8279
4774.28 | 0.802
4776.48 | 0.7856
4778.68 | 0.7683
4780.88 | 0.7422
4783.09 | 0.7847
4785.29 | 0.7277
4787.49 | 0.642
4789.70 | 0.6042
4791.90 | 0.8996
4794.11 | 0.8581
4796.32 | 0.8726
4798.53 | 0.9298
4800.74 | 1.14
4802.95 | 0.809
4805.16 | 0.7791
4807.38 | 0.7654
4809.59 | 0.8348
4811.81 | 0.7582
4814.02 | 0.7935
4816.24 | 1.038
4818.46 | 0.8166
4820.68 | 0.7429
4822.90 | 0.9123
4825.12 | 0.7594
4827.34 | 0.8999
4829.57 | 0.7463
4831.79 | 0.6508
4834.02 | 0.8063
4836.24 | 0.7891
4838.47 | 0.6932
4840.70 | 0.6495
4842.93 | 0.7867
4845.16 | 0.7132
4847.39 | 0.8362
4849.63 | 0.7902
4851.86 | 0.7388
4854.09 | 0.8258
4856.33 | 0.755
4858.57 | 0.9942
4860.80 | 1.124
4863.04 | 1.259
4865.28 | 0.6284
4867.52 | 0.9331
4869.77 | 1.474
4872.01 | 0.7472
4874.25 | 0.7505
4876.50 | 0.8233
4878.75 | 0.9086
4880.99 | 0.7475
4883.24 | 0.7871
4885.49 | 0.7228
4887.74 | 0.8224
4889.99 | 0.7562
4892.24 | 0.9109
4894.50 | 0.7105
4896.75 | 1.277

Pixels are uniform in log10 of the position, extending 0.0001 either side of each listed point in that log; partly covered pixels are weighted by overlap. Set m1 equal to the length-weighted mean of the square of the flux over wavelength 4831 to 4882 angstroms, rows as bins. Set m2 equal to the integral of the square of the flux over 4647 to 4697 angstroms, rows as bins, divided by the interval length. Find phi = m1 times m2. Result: 0.48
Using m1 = 0.76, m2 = 0.639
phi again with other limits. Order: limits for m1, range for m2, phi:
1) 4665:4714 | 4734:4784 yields 0.37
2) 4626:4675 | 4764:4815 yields 0.39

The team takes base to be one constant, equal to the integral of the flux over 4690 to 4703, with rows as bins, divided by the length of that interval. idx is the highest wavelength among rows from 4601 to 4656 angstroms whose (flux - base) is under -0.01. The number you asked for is 4646.31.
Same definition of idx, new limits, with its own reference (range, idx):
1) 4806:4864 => 4856.33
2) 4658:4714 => 4710.95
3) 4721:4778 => 4776.48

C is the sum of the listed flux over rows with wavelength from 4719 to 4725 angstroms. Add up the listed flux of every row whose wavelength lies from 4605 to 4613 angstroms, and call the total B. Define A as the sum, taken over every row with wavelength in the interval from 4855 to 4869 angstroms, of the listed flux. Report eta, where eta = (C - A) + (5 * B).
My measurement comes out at 12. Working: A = 5.7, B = 3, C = 2.5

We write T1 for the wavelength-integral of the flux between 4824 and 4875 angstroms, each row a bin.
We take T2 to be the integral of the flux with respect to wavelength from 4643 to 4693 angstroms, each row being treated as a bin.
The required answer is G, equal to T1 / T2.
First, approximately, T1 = 43.0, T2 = 39.4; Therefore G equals 1.09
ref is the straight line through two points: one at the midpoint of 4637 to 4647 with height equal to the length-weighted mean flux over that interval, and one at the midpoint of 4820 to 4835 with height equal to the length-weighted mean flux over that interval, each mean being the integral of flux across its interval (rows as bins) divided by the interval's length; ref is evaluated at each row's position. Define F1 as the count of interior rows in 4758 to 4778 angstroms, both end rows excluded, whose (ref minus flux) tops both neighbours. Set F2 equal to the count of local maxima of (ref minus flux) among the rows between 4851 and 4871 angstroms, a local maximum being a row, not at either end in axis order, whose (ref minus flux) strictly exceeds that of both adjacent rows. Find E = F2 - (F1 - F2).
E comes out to 2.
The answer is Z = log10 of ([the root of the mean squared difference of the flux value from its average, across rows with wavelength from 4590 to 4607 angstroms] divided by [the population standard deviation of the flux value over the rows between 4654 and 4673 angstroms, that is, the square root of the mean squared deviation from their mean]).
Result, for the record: 0.30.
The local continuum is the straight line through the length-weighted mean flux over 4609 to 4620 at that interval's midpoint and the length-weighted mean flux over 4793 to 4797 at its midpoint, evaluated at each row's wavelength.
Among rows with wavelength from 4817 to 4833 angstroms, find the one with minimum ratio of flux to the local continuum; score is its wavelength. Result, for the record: 4831.79 angstroms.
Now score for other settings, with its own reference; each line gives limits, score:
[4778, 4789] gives 4787.49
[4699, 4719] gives 4710.95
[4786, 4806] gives 4789.70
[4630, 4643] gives 4639.90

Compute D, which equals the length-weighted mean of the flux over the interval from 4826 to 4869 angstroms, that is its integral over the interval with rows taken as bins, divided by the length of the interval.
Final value 0.83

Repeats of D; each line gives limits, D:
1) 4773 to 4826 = 0.82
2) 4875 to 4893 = 0.81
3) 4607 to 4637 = 0.80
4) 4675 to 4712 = 0.79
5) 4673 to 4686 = 0.77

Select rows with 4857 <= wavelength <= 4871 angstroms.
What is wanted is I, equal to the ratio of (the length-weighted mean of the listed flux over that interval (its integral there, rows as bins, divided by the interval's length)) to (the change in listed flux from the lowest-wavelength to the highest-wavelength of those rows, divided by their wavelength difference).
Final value 25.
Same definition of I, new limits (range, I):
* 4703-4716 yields 84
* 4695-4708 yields 70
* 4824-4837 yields 290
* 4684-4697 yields -180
